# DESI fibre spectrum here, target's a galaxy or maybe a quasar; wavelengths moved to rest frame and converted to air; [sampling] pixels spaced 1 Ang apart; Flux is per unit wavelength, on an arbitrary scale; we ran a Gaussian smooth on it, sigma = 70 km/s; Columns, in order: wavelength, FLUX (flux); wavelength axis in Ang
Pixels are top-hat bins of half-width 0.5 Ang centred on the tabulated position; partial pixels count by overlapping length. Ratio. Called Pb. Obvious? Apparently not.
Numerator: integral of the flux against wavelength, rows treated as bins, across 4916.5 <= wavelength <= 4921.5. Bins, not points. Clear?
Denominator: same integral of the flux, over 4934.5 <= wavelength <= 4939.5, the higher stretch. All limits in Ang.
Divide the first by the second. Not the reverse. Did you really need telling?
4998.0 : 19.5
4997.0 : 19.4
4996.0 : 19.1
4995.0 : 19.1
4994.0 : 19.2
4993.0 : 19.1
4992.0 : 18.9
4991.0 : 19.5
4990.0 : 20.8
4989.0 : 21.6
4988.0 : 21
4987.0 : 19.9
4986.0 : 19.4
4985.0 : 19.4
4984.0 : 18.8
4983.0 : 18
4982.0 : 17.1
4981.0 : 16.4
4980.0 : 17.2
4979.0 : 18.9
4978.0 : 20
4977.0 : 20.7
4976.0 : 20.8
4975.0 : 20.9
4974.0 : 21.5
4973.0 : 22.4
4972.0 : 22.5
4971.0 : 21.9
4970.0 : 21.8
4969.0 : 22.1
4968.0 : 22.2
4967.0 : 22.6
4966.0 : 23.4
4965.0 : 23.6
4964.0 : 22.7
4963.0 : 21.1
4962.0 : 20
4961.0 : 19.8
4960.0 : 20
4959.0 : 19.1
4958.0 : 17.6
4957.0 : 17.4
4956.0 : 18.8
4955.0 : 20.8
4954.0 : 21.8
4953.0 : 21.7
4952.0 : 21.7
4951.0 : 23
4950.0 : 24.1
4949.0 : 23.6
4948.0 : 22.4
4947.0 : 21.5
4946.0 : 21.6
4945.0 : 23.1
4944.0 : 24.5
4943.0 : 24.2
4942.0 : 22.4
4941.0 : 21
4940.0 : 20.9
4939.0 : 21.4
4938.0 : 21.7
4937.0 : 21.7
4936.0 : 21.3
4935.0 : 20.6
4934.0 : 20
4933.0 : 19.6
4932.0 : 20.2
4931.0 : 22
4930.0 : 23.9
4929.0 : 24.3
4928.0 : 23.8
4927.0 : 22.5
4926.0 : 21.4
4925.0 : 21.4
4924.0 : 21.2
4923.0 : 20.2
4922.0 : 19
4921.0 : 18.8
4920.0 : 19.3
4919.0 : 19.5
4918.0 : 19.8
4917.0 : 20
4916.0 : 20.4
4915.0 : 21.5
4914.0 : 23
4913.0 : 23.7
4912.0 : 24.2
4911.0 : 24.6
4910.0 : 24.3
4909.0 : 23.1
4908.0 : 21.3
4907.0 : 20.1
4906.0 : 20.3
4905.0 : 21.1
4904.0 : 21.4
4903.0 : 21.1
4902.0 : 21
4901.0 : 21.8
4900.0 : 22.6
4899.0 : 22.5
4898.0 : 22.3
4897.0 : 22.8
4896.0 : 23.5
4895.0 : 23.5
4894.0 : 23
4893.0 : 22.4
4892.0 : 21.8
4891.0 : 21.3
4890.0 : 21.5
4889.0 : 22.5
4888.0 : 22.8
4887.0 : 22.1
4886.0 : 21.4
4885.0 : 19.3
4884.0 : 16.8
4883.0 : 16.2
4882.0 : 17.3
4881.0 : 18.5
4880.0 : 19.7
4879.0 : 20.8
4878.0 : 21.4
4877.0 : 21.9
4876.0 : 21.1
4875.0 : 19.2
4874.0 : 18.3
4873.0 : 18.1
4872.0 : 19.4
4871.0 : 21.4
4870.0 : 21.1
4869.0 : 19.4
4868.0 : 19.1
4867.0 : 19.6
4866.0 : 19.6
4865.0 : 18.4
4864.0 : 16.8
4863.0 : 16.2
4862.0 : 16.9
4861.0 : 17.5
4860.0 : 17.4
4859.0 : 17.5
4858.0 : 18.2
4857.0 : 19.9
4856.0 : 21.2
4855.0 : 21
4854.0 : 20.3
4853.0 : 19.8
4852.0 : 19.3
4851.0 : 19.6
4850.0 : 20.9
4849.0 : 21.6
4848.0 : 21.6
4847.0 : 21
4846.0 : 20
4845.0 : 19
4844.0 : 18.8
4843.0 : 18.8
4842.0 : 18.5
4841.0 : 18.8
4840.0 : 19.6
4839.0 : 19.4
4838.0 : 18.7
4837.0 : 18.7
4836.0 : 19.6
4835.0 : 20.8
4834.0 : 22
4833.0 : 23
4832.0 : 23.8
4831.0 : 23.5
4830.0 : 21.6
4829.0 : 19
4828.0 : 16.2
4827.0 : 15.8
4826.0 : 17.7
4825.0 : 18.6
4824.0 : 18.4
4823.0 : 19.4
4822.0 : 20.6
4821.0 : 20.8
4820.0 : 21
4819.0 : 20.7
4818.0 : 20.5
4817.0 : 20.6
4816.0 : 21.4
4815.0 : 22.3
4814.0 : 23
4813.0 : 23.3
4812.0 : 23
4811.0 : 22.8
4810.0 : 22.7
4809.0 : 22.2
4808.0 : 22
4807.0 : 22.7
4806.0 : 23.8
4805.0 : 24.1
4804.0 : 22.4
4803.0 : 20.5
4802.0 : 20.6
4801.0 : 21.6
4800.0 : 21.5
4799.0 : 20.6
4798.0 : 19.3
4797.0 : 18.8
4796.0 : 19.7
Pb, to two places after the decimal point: 0.91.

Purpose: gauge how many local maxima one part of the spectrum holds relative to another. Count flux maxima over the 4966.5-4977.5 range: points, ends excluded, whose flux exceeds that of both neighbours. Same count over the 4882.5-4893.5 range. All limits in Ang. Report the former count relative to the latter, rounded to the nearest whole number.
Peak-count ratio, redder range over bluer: 1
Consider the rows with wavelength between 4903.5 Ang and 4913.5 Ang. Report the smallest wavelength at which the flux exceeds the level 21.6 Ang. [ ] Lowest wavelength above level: 4909.0 Ang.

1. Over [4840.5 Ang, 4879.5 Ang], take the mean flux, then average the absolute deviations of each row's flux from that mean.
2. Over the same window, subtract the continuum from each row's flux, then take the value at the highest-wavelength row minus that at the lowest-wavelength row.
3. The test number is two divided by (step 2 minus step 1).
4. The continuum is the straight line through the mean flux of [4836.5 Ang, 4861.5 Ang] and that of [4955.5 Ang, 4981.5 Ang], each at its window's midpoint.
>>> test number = 4.7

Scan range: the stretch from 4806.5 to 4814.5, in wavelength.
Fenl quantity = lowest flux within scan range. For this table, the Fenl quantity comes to 22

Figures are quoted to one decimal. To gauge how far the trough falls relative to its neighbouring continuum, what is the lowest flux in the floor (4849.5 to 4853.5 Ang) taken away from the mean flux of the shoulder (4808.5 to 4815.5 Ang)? 3.5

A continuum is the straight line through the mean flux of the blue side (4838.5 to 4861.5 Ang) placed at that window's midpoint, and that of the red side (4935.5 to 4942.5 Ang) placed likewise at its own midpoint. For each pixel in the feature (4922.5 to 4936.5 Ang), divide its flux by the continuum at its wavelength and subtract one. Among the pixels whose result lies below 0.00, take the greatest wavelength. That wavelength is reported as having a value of 4936.0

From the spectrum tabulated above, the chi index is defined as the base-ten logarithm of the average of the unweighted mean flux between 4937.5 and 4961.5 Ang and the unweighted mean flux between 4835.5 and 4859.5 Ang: 1.31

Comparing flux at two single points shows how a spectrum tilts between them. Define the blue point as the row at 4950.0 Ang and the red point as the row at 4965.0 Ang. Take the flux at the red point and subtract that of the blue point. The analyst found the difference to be -0.5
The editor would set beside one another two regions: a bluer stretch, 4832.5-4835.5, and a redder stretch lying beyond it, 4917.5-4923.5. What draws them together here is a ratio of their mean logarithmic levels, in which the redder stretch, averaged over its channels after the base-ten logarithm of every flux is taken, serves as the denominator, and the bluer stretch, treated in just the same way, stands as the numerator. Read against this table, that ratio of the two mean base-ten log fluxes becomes 1.04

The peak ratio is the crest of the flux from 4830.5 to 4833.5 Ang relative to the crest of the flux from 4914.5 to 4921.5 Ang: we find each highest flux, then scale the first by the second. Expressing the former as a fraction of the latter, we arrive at 1.11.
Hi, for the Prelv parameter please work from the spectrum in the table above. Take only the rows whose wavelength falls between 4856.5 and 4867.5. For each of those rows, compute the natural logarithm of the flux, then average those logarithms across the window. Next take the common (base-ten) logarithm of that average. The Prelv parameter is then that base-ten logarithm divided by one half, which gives 0.92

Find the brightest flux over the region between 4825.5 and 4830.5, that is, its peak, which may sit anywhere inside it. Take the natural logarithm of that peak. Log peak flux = 3.07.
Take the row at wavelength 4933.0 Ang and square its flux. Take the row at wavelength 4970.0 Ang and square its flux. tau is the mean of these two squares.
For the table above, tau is 430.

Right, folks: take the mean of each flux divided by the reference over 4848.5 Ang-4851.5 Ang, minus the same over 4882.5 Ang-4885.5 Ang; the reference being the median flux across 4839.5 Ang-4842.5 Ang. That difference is 0.2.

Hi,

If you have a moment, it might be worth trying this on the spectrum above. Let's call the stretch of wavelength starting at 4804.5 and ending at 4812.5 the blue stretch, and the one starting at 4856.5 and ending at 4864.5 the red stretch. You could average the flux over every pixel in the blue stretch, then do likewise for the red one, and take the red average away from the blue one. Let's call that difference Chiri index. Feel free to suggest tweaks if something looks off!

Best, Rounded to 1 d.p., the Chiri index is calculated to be 5.4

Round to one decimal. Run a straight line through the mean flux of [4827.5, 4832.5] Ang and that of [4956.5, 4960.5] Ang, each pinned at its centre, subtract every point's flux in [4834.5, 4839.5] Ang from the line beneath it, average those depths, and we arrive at 1.3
